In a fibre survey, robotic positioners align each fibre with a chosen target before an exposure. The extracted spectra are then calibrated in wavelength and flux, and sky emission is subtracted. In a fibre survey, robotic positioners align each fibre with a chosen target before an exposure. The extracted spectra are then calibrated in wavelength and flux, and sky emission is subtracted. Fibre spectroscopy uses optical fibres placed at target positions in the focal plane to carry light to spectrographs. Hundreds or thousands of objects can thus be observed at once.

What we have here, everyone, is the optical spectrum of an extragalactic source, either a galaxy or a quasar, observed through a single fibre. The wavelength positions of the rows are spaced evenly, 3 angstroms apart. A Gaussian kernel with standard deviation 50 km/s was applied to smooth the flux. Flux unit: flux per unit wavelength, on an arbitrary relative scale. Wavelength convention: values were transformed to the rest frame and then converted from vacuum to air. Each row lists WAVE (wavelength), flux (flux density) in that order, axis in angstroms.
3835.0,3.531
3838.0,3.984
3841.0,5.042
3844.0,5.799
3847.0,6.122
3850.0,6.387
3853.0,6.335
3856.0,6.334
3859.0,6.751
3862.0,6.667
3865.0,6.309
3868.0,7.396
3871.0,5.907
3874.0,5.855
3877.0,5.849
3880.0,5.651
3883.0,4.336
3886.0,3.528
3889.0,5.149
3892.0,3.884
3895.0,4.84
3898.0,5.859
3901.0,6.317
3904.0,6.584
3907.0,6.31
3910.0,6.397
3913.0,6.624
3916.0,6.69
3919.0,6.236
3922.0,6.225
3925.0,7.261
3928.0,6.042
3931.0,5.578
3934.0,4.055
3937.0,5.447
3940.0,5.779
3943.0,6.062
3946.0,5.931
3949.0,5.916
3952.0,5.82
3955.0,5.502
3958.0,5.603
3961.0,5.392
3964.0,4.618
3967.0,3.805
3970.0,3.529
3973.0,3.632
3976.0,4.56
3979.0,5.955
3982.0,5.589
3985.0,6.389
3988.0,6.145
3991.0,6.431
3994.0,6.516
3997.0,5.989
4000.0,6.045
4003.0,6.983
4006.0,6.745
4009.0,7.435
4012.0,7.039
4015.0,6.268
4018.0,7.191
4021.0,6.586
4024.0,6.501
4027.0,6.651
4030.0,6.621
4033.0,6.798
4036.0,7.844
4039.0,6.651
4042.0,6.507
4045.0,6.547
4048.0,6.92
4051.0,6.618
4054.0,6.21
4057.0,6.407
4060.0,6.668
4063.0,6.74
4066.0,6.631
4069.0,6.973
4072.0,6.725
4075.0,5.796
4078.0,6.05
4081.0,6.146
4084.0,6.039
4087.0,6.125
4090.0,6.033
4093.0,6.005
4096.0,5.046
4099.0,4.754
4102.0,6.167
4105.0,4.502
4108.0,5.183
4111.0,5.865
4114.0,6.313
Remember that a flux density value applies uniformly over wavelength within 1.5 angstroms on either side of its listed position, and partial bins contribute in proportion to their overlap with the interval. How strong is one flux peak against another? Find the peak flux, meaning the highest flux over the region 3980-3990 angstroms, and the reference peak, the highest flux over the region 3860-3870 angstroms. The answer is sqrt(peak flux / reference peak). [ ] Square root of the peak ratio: 0.93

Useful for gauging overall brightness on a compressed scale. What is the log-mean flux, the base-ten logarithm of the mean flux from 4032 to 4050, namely 0.837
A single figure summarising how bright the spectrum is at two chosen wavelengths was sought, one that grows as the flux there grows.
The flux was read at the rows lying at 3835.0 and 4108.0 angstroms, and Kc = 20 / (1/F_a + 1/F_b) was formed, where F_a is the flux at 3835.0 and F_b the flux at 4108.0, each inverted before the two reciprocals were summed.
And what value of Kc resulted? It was 42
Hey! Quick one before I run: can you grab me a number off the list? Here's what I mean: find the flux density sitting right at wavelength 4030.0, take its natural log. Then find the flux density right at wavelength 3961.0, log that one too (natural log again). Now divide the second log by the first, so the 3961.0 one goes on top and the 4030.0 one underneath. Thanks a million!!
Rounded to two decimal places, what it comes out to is 0.89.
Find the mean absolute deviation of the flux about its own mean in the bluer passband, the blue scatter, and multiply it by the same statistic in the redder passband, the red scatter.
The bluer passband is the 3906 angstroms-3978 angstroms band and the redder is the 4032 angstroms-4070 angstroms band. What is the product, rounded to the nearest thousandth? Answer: 0.193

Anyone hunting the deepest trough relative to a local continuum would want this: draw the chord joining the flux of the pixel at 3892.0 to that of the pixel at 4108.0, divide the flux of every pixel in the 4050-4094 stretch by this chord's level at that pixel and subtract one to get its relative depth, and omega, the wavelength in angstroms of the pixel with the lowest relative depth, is 4075.0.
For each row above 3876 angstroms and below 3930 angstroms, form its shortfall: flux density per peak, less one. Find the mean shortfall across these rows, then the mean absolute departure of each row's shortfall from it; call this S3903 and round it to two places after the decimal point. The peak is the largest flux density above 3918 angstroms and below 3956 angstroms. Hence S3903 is 0.11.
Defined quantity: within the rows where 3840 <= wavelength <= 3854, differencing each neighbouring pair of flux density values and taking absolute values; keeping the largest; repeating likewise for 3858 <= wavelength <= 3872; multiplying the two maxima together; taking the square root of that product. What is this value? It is 1.1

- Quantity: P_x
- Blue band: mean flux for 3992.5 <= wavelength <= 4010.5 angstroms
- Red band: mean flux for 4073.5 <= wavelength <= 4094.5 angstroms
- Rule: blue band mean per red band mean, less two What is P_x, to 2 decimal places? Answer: -0.90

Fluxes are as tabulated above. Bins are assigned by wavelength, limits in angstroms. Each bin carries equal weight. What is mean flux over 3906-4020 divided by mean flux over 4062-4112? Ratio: 0.99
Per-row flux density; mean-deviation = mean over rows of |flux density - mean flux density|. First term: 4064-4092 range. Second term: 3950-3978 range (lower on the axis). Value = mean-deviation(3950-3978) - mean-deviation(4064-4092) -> 0.4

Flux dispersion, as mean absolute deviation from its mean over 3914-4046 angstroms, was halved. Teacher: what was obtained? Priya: 0.36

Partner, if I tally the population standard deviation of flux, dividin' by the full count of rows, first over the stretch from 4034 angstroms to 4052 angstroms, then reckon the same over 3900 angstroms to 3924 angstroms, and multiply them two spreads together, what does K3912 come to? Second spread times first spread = 0.08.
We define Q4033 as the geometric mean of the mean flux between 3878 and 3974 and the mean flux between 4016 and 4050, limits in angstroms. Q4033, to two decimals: 6.09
